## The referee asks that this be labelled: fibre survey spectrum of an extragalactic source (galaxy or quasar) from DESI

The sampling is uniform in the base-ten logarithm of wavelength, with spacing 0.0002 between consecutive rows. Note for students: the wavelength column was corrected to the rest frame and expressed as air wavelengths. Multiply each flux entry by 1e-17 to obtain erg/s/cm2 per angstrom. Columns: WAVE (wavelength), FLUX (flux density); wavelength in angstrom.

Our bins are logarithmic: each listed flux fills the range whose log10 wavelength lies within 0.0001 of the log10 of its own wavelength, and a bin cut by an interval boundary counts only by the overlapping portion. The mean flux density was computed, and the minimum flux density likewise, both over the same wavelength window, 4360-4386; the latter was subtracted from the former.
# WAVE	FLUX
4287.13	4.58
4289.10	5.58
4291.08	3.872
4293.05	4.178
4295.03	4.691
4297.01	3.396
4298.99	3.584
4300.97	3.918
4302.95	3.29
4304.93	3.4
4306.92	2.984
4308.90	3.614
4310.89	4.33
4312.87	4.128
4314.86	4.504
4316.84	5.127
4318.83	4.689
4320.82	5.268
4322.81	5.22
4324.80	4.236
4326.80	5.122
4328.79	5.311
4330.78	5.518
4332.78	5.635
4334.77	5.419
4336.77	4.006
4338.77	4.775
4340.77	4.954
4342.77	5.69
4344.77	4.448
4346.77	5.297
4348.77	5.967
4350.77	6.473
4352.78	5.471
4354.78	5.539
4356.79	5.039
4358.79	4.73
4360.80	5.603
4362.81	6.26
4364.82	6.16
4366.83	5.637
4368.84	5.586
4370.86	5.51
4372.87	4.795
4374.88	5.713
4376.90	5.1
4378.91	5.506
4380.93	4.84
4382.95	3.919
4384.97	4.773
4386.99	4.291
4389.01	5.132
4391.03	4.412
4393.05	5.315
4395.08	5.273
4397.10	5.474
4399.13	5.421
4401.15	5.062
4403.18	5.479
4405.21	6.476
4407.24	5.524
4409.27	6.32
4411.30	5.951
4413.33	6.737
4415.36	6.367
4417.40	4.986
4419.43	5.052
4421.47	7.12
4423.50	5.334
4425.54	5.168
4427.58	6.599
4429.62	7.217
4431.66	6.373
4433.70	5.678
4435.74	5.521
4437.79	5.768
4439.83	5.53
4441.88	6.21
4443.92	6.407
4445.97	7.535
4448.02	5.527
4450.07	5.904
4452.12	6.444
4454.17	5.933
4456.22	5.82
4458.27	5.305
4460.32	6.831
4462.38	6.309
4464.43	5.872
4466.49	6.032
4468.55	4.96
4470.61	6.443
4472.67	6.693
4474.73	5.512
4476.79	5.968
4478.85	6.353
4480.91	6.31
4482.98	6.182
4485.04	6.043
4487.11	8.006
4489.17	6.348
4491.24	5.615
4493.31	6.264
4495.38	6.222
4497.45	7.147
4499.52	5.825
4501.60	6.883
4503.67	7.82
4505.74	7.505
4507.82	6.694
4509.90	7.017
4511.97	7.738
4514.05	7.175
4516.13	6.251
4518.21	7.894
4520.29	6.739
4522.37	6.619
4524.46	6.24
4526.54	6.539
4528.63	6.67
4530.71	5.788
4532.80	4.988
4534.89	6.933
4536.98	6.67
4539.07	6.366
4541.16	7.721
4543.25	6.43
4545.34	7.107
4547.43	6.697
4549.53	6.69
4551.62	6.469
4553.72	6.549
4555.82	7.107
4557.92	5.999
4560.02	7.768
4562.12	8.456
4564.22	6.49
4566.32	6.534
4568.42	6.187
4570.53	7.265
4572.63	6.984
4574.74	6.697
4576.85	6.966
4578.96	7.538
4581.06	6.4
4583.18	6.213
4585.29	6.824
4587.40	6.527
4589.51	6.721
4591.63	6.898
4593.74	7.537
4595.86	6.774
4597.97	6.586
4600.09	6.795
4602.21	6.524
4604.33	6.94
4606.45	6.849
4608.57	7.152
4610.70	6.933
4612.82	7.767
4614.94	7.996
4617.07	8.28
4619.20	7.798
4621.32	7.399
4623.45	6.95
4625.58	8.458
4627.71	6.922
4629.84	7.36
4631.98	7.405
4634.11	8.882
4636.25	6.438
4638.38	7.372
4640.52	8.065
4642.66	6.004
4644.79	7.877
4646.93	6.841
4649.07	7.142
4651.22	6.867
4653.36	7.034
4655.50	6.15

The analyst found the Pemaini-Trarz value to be 1.4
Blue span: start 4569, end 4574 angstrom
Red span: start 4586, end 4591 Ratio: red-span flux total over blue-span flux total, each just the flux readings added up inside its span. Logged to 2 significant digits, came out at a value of 0.93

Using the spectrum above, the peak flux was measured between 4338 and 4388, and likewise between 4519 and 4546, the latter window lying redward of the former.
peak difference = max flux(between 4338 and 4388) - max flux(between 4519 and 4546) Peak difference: -1.25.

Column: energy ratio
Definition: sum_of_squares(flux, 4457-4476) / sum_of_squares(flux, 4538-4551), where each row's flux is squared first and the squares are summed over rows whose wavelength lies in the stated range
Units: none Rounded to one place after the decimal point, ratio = 1.2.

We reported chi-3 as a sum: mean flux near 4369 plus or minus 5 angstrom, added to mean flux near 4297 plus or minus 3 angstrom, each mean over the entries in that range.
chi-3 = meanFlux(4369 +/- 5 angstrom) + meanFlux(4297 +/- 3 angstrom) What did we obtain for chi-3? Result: 9.4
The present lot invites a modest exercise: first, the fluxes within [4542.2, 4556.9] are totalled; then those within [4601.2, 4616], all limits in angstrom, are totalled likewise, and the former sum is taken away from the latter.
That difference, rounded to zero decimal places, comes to 3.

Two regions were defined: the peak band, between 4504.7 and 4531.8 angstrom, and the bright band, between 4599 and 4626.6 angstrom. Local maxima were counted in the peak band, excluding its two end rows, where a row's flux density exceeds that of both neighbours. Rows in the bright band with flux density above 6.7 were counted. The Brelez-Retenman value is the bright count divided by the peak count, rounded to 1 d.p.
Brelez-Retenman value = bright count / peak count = 4.0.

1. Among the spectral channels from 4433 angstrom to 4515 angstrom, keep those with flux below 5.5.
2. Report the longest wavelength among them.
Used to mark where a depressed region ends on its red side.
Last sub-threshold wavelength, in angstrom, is 4468.55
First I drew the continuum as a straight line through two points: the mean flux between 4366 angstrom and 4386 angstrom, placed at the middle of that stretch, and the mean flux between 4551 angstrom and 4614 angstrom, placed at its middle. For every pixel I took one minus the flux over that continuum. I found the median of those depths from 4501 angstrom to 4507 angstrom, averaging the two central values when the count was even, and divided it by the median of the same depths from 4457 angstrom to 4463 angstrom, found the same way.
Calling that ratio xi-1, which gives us 3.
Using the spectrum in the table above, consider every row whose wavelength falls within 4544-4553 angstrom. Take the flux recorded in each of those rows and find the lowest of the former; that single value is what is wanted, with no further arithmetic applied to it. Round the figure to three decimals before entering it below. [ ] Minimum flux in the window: 6.469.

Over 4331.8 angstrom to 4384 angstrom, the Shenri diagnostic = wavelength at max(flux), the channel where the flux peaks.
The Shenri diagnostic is 4350.77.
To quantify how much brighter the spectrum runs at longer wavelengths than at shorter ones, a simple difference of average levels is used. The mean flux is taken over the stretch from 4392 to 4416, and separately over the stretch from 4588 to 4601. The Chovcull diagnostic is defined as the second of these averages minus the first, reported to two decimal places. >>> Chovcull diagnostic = 1.10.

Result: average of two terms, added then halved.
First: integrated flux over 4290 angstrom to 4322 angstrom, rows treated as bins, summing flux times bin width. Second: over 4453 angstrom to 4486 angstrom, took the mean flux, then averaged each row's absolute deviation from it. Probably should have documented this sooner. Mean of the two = 65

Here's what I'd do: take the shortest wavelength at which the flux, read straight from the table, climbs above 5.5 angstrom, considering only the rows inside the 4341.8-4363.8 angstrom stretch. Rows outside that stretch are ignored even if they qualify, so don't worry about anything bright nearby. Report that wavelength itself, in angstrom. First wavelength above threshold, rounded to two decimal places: 4342.77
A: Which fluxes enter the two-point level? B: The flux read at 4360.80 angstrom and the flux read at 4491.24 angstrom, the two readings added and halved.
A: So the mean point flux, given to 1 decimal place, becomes 5.6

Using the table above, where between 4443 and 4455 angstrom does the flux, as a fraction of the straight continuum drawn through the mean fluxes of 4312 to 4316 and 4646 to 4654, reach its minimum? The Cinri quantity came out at 4448.02 angstrom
